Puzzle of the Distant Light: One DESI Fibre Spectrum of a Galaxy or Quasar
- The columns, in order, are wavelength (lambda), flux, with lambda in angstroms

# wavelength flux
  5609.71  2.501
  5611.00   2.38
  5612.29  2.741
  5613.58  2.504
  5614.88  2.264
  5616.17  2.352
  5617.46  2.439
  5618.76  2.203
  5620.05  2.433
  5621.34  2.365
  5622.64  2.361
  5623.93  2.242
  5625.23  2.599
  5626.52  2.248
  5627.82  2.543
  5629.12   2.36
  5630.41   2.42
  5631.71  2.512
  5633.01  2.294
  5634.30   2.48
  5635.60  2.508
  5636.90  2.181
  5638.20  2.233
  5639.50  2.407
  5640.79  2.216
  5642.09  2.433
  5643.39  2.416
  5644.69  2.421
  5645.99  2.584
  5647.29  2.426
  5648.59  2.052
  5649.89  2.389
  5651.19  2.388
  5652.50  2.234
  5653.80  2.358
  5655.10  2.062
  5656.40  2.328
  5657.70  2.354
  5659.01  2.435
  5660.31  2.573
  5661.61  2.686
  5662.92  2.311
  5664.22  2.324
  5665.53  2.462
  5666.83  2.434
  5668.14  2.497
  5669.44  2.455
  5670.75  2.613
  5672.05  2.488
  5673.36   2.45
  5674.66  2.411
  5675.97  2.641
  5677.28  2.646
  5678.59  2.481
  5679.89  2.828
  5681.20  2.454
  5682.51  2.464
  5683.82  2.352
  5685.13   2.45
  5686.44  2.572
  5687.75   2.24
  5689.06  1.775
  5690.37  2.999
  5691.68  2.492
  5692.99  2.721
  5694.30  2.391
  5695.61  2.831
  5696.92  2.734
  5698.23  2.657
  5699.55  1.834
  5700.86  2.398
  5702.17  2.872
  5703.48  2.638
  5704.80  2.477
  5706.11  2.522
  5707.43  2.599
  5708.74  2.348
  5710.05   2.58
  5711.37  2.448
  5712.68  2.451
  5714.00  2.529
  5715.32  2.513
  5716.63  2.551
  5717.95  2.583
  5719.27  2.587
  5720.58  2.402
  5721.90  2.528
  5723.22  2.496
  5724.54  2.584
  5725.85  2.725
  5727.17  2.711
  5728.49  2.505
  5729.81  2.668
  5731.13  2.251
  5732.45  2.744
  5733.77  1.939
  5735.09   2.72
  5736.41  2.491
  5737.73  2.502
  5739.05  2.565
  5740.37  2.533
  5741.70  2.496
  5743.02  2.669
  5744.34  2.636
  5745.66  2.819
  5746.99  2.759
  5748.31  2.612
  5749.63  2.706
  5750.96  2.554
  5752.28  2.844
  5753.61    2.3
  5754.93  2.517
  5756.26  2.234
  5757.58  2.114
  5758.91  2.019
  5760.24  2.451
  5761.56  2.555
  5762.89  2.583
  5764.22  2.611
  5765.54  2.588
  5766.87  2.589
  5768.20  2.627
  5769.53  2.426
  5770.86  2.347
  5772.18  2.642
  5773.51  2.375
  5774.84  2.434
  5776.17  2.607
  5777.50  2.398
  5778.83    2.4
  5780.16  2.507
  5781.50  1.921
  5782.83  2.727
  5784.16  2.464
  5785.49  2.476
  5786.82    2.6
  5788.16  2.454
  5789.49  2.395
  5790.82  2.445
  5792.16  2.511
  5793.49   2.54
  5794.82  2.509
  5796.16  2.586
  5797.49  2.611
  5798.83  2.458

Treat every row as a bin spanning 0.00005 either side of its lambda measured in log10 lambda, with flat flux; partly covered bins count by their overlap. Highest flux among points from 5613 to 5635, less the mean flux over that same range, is 0.21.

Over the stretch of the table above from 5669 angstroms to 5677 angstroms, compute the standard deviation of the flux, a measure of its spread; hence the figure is 0.09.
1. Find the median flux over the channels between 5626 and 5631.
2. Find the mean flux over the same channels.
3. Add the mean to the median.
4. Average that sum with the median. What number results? 3.59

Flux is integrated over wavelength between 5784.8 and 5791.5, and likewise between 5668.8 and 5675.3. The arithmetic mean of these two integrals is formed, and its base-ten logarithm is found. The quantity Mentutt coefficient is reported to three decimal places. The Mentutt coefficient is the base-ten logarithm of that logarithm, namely 0.084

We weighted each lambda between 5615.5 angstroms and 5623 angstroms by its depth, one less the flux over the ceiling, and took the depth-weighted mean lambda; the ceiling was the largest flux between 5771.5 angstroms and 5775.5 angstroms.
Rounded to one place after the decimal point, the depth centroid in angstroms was 5619.4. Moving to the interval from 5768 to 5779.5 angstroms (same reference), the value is 5774.1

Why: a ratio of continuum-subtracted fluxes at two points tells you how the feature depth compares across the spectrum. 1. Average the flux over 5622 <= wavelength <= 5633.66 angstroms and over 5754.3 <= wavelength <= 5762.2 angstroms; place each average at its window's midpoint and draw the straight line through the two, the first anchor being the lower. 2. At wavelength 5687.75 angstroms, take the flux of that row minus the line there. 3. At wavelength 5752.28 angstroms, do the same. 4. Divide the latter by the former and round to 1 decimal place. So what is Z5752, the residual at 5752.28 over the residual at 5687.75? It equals -4.4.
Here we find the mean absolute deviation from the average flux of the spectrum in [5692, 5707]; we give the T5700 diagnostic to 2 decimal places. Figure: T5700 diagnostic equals 0.21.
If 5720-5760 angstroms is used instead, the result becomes 0.17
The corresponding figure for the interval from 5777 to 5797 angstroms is 0.10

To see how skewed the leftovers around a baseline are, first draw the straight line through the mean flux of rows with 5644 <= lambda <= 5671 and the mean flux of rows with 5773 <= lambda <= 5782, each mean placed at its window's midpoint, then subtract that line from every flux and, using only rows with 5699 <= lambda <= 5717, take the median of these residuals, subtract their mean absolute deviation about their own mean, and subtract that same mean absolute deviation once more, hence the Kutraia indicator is -0.14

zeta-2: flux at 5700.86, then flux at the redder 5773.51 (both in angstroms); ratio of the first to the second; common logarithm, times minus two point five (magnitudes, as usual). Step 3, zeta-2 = -0.01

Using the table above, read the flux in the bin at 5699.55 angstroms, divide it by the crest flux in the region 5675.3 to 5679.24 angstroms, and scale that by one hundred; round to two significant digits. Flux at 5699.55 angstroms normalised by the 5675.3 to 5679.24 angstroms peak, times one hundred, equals 69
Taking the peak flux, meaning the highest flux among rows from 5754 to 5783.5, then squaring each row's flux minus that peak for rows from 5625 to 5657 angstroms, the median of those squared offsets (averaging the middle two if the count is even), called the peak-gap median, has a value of 0.11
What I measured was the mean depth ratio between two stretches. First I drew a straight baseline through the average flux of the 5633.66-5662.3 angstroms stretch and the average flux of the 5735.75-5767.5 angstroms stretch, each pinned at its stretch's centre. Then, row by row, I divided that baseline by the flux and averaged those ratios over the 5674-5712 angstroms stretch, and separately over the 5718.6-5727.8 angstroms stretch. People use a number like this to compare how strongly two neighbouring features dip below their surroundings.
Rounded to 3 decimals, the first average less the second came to 0.016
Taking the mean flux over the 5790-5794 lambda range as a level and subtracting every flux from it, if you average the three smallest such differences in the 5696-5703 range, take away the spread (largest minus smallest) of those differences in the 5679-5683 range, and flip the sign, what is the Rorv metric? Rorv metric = 0.63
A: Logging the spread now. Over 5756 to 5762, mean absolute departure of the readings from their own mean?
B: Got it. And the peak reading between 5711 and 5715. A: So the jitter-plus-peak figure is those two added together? 2.7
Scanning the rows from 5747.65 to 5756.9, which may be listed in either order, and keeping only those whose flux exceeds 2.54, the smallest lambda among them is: 5748.31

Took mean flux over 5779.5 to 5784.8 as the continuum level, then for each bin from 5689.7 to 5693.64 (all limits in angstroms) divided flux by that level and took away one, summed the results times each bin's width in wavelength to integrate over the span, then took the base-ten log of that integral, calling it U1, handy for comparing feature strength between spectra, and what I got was -0.26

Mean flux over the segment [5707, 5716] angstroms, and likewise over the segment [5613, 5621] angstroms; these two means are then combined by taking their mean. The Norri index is 2.43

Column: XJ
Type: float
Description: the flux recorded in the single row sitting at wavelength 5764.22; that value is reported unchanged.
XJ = 2.611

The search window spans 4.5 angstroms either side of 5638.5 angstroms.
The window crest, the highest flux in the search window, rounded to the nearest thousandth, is 2.508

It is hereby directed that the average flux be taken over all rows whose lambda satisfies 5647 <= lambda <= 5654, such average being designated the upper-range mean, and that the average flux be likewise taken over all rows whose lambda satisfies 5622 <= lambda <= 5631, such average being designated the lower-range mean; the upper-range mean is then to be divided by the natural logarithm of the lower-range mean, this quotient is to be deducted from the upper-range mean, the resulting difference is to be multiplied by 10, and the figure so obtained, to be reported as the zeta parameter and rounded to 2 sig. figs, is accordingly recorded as -3.3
